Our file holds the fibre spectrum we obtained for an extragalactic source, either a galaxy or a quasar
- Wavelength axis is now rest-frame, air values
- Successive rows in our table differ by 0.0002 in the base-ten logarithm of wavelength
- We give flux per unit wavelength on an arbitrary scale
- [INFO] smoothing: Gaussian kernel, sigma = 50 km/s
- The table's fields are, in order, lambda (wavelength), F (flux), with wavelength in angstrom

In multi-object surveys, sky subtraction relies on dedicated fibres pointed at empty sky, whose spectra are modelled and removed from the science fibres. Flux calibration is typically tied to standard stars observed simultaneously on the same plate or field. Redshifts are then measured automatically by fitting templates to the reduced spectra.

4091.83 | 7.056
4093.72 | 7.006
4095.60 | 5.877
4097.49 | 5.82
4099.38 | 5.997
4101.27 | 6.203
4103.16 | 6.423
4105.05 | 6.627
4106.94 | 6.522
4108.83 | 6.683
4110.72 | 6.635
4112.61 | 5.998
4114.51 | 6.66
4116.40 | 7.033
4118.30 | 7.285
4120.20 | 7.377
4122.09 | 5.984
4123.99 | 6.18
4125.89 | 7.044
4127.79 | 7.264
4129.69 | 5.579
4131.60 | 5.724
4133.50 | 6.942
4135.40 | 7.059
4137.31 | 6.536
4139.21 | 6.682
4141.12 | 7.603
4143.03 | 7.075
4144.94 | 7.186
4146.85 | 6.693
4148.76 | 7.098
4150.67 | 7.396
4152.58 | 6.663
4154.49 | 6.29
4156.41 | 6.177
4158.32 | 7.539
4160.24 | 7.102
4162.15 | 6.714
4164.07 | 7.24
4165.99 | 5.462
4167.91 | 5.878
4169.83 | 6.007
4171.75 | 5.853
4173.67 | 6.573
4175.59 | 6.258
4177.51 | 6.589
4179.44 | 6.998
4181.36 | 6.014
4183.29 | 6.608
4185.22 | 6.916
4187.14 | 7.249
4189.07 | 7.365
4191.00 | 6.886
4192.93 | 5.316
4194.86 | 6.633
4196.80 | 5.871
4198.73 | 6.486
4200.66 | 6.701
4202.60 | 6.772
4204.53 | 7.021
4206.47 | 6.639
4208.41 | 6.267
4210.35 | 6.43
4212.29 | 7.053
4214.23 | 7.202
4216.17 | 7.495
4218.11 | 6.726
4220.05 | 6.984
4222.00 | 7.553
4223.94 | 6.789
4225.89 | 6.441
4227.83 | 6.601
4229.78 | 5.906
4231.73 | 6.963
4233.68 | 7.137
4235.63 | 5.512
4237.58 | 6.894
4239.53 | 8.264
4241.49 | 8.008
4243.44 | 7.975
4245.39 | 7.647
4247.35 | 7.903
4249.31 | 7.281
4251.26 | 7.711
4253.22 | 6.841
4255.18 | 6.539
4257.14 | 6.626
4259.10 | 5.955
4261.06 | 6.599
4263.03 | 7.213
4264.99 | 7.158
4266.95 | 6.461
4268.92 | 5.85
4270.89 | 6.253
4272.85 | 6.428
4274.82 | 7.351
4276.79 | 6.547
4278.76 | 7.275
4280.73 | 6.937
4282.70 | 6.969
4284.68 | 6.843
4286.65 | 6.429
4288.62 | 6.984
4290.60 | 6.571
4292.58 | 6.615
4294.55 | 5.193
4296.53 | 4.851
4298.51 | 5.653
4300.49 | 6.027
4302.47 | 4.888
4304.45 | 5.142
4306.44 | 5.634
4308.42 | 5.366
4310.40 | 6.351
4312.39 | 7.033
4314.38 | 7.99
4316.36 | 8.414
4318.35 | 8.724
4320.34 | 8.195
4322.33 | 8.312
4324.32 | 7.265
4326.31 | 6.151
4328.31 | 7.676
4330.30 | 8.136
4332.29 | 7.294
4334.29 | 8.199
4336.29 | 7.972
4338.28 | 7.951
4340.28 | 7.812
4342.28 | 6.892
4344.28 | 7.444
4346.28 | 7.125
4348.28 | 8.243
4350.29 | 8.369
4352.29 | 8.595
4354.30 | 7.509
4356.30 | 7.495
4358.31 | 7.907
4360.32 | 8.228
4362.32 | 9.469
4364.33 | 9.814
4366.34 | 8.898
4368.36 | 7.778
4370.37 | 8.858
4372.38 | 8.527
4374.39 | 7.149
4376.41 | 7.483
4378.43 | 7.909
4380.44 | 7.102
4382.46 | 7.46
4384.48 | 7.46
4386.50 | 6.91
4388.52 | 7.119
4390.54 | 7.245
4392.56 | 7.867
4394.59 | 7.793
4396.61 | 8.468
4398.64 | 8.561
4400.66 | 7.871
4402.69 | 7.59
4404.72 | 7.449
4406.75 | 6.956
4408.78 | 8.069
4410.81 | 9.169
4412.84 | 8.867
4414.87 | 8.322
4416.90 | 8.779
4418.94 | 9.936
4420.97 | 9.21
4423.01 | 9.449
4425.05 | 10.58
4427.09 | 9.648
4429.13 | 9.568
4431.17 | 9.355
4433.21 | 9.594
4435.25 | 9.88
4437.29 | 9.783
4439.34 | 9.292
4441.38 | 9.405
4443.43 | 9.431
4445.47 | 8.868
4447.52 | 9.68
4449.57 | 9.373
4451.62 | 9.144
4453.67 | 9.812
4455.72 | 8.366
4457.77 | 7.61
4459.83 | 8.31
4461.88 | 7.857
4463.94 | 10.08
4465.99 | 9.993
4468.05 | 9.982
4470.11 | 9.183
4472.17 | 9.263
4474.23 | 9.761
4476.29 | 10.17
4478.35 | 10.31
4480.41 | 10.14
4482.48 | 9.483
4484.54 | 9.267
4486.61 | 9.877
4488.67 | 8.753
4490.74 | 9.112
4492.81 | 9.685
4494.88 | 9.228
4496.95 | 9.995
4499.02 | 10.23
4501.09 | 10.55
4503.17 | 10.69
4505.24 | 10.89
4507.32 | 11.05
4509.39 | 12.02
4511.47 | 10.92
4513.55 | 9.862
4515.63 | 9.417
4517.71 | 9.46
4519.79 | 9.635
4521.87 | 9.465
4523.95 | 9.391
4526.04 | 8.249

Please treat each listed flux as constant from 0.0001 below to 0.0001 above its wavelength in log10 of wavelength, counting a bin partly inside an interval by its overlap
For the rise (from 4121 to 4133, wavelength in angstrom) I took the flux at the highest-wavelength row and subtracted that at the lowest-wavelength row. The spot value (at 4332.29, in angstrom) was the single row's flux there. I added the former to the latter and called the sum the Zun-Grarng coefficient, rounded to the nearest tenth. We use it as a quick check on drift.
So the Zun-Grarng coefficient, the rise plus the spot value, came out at 7.0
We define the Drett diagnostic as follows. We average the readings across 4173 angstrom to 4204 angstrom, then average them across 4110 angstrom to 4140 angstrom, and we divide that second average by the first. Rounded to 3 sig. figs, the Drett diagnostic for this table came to 1.01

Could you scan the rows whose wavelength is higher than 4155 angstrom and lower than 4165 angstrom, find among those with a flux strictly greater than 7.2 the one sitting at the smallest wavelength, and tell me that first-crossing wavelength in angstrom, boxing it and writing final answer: 4158.32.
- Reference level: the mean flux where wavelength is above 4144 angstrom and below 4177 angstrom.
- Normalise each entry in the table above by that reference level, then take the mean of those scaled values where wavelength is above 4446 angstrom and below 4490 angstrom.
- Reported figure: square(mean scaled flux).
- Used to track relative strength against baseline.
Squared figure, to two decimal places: 2.01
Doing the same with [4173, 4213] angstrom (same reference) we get 1.00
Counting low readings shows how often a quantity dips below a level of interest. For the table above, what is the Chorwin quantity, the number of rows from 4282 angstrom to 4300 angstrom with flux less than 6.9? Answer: 7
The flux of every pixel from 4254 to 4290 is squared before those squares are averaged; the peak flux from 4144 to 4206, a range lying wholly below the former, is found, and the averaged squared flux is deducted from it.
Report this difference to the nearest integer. -37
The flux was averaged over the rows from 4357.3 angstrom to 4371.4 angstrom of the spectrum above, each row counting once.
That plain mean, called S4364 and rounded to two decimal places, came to 8.71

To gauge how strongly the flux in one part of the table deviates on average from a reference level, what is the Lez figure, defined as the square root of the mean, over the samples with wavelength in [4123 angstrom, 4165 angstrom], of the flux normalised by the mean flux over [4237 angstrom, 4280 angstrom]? 0.98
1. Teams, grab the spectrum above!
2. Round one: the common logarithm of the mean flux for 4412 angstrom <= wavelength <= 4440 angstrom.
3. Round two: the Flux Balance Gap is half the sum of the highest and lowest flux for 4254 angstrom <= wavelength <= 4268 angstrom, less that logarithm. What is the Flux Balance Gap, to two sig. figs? 5.6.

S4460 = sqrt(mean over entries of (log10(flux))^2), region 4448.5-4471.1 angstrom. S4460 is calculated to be 0.956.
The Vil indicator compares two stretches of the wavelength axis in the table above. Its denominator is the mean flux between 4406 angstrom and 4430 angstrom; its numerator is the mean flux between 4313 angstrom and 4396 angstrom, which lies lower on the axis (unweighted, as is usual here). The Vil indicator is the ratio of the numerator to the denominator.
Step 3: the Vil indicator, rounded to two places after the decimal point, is 0.87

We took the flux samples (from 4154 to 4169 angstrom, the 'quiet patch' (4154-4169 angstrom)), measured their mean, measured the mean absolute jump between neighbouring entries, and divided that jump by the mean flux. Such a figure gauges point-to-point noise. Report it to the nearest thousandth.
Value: 0.109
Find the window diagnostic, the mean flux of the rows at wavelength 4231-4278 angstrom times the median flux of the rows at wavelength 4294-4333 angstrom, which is 46.6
